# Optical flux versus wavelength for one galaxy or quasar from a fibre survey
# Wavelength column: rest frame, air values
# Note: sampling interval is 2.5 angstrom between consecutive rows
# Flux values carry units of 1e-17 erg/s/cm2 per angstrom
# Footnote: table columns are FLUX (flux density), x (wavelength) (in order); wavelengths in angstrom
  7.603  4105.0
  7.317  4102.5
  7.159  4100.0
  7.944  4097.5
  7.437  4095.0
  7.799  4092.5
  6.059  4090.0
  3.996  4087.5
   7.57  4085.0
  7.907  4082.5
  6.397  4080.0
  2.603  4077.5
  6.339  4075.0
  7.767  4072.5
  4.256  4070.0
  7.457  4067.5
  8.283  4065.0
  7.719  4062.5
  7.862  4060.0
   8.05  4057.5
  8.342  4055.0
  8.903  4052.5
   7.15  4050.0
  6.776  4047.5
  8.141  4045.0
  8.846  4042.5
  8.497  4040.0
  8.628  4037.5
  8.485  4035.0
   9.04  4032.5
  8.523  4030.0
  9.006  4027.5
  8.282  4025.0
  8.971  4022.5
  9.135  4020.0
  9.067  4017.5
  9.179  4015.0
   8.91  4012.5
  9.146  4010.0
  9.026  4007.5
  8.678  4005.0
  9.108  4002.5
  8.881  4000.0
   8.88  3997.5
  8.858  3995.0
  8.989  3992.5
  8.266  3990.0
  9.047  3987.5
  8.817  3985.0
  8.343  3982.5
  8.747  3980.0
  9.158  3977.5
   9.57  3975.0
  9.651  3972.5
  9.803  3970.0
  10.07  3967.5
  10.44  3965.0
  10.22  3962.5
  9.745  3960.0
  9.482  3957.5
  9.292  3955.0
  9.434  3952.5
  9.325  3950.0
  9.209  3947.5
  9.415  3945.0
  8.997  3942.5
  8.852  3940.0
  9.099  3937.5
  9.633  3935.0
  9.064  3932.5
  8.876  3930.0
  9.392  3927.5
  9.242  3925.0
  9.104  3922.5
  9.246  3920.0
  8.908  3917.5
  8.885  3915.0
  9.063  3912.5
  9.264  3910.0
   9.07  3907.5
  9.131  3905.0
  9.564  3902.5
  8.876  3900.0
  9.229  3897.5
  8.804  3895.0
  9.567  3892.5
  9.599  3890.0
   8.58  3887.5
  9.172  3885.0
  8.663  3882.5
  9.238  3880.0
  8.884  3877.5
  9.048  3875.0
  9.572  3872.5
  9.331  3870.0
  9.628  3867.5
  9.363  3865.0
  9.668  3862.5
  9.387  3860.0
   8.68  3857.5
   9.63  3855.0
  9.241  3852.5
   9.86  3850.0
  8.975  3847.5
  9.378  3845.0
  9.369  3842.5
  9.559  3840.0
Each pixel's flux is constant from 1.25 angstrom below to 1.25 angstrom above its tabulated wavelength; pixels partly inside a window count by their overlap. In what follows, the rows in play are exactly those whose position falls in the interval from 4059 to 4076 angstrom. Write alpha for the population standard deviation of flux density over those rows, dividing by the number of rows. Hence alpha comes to 1.29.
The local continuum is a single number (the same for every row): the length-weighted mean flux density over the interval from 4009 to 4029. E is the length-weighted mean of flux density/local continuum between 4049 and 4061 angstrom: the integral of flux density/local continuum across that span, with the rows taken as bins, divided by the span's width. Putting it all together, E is 0.90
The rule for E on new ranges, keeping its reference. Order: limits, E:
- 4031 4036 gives 0.98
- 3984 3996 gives 0.98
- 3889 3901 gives 1.03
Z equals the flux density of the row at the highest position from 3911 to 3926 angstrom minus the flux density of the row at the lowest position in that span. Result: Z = 0.2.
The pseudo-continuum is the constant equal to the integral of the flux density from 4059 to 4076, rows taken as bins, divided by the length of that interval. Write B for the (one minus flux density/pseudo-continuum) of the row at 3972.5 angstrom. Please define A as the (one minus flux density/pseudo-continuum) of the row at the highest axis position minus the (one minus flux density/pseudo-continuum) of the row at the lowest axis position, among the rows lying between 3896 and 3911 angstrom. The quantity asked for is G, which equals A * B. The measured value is 0.002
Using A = 0.00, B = -0.4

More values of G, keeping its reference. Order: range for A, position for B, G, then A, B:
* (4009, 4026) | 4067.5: -0.006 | 0.12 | -0.1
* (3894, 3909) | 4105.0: 0.003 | -0.04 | -0.1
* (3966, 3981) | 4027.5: -0.050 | 0.19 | -0.3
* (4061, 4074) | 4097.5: 0.001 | -0.01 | -0.1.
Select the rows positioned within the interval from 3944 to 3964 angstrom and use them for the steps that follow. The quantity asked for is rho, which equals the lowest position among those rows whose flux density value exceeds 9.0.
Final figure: 3945.0 angstrom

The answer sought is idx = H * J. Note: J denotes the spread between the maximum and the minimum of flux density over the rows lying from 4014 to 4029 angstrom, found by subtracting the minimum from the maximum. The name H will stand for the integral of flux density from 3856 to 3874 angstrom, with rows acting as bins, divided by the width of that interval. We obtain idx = 8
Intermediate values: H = 9.4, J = 0.9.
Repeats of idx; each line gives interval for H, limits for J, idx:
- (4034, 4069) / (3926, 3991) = 18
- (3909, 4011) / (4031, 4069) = 21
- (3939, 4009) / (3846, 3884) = 11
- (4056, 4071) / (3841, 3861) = 9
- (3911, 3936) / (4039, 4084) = 58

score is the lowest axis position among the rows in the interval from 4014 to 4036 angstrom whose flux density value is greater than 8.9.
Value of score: 4015.0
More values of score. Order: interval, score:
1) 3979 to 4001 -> 3987.5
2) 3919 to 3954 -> 3920.0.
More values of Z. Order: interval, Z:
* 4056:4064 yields -0.3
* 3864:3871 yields 0.0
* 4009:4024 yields -0.2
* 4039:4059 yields -0.4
